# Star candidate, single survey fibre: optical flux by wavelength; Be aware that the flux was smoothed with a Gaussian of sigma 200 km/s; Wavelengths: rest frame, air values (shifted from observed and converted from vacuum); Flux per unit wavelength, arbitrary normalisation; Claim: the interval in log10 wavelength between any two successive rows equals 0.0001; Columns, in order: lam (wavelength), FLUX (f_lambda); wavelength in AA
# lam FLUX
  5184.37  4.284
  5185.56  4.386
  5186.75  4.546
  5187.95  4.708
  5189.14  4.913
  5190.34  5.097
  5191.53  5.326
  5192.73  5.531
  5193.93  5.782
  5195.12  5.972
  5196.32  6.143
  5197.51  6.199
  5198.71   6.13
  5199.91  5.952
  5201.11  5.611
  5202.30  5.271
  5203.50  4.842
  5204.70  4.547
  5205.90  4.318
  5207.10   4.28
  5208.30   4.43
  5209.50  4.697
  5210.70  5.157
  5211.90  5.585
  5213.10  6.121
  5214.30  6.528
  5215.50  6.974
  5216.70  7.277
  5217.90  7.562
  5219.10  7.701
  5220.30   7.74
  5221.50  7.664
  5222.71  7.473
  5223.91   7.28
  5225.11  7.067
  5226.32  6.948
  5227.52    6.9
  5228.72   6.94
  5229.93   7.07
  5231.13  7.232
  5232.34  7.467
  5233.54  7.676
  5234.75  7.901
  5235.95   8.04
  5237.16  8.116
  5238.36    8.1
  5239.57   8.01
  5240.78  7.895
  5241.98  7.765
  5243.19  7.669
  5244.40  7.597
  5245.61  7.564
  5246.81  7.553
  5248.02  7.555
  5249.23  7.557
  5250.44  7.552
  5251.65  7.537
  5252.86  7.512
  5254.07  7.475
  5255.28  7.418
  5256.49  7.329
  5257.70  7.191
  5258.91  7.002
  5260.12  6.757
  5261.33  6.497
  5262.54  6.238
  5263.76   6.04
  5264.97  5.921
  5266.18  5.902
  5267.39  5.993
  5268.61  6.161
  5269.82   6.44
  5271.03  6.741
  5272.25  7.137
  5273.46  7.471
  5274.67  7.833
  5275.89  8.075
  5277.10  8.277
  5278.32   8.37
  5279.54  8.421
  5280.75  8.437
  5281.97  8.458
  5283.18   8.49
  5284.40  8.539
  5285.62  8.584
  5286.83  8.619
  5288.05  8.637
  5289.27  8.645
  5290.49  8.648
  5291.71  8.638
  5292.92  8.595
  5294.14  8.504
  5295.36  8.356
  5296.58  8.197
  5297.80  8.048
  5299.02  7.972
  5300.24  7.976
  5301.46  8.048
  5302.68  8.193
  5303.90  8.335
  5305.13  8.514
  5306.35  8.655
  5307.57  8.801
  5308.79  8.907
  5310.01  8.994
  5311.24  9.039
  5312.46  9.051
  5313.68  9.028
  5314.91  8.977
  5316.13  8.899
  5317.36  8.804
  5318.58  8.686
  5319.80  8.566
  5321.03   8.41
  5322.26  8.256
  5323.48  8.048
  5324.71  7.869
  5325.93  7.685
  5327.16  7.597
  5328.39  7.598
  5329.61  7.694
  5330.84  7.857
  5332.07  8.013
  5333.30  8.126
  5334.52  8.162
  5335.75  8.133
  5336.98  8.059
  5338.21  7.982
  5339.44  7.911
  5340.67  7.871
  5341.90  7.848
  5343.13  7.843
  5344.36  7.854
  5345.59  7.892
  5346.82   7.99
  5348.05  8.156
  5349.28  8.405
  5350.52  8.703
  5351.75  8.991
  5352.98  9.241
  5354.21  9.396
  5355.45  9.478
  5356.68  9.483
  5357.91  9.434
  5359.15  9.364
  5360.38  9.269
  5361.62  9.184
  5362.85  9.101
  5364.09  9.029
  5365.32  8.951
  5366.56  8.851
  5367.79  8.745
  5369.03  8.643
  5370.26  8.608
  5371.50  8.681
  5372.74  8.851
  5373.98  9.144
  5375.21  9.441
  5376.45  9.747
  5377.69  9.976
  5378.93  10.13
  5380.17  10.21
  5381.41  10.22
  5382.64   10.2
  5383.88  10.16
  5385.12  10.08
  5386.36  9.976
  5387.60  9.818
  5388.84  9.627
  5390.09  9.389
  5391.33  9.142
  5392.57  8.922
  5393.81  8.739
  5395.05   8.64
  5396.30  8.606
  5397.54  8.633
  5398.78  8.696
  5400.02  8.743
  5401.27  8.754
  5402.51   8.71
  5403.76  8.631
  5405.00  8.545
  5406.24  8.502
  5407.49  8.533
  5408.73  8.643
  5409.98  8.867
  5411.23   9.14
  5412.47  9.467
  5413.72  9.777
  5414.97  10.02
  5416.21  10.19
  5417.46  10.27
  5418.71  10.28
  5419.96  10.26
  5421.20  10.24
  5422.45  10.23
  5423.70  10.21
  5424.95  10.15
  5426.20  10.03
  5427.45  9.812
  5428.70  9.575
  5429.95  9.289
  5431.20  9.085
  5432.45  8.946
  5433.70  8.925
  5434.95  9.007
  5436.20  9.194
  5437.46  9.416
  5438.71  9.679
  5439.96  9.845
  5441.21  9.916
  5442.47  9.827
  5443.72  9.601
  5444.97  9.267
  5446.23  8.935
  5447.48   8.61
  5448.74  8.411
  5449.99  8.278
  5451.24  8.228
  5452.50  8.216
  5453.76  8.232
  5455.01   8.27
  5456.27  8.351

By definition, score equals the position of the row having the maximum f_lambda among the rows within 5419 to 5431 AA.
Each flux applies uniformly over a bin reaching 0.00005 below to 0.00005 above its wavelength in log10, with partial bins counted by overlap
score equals 5419.96 AA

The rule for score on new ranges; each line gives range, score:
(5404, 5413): 5412.47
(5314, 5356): 5355.45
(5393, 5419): 5418.71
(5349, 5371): 5356.68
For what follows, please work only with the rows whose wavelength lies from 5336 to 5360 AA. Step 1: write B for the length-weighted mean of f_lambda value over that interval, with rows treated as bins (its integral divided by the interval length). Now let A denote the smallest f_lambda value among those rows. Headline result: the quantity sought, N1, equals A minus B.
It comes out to -0.68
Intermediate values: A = 7.843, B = 8.5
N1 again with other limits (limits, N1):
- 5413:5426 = -0.37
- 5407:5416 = -0.73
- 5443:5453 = -0.50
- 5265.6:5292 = -1.93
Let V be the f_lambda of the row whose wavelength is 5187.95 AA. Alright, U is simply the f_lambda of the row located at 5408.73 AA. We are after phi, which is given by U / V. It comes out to 1.84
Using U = 8.643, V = 4.708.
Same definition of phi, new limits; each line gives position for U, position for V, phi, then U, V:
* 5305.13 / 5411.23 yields 0.93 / 8.514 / 9.14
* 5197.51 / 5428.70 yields 0.65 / 6.199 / 9.575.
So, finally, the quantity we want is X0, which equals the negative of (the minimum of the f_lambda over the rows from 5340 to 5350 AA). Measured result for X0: -7.8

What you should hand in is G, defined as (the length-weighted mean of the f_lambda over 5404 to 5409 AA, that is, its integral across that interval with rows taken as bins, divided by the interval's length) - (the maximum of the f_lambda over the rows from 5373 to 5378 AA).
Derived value -1.4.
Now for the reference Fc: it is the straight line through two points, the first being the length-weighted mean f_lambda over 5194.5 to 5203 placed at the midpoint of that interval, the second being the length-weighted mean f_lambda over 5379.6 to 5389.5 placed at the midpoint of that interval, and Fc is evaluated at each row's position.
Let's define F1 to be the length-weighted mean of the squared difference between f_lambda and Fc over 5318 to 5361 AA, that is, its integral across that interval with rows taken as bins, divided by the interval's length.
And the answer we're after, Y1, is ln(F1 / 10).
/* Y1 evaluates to -2.7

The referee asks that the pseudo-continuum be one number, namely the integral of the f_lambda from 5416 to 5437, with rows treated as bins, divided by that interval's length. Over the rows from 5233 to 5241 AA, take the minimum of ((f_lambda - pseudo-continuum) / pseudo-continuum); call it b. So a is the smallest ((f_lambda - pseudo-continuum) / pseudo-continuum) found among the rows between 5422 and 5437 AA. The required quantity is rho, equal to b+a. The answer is -0.29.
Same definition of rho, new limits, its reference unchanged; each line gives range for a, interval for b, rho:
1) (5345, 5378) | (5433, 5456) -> -0.34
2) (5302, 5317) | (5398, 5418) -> -0.28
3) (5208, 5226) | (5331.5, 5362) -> -0.74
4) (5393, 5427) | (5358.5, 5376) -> -0.24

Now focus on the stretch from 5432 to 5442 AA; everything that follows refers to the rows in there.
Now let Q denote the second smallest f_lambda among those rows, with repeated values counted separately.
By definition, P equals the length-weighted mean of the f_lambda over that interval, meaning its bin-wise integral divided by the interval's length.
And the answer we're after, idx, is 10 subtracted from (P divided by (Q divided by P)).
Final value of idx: -0.2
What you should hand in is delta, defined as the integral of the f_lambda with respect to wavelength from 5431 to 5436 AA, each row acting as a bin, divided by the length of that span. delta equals 9.0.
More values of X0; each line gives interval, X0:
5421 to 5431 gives -9.3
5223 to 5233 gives -6.9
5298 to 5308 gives -8.0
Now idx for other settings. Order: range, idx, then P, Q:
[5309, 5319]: -0.9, 8.94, 8.804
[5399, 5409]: -1.3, 8.64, 8.533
